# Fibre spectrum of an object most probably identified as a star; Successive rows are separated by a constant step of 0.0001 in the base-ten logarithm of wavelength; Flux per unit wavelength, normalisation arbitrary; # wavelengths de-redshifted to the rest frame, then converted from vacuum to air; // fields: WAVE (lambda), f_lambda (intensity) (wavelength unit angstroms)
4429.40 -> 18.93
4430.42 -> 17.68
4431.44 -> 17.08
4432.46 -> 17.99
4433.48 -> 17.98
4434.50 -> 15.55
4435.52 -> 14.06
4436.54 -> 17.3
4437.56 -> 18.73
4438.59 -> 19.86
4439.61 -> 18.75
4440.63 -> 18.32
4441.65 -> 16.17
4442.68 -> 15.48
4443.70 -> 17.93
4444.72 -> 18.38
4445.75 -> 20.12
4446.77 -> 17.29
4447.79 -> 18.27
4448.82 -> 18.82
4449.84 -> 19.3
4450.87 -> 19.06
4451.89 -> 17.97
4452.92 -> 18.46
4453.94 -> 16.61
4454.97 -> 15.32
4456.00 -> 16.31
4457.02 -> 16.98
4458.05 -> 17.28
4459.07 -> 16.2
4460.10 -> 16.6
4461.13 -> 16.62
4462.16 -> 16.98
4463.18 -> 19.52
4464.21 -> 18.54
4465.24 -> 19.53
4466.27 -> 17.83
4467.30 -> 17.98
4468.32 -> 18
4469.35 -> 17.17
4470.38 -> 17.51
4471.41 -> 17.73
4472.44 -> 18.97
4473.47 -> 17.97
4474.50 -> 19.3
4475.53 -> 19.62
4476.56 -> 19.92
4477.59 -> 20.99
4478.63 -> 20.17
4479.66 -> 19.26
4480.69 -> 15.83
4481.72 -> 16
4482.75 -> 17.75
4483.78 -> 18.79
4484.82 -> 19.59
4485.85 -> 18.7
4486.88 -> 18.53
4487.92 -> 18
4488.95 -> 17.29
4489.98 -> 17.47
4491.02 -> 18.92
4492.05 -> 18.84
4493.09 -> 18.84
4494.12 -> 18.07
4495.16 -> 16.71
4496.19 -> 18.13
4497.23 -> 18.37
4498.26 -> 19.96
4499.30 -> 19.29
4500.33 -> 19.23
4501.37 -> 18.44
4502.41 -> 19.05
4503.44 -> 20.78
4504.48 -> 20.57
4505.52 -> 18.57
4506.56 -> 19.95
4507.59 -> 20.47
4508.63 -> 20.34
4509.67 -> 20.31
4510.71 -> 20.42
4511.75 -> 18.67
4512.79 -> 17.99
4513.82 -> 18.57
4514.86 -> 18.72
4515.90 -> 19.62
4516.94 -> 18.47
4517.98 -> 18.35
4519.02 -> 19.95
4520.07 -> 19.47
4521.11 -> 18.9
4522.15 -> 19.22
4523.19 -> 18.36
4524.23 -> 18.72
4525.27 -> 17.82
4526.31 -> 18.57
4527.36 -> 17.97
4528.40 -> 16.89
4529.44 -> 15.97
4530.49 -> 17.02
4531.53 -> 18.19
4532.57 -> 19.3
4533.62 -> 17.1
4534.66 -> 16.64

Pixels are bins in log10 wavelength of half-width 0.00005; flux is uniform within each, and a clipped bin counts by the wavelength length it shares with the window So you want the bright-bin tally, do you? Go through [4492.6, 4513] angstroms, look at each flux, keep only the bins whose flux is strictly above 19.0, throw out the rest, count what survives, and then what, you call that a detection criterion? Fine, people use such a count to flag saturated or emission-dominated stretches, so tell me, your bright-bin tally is 11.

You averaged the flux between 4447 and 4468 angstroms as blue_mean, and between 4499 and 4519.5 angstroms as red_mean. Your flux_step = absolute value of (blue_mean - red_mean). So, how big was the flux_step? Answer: 1.68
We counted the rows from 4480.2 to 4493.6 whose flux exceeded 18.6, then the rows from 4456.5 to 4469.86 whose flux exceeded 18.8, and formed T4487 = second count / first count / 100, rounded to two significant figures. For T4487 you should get 0.0033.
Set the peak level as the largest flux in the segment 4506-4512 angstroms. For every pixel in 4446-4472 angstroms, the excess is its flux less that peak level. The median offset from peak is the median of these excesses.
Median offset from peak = -2.74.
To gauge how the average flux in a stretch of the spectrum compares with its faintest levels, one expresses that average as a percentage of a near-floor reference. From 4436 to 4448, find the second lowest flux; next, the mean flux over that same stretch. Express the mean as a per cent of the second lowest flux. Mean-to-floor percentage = 112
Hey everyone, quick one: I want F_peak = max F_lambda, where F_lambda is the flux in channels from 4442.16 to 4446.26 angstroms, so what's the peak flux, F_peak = 20.12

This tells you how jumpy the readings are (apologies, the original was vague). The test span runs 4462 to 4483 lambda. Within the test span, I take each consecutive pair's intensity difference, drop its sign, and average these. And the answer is 1.01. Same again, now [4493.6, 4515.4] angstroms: 0.80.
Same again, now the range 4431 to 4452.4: 1.29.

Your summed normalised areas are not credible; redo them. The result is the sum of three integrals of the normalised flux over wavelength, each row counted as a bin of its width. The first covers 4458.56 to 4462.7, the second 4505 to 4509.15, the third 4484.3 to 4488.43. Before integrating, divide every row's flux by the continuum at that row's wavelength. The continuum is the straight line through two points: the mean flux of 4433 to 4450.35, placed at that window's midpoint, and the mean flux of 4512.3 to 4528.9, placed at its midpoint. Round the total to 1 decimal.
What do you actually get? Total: 12.5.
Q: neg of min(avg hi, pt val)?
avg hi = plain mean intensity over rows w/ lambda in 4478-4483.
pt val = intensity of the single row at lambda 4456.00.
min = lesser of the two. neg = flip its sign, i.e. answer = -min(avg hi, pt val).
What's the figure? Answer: -16.3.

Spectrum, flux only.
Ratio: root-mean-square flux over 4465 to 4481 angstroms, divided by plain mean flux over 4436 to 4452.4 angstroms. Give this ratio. 1.023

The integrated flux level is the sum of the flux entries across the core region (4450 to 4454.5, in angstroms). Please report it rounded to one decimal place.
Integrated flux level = 72.1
